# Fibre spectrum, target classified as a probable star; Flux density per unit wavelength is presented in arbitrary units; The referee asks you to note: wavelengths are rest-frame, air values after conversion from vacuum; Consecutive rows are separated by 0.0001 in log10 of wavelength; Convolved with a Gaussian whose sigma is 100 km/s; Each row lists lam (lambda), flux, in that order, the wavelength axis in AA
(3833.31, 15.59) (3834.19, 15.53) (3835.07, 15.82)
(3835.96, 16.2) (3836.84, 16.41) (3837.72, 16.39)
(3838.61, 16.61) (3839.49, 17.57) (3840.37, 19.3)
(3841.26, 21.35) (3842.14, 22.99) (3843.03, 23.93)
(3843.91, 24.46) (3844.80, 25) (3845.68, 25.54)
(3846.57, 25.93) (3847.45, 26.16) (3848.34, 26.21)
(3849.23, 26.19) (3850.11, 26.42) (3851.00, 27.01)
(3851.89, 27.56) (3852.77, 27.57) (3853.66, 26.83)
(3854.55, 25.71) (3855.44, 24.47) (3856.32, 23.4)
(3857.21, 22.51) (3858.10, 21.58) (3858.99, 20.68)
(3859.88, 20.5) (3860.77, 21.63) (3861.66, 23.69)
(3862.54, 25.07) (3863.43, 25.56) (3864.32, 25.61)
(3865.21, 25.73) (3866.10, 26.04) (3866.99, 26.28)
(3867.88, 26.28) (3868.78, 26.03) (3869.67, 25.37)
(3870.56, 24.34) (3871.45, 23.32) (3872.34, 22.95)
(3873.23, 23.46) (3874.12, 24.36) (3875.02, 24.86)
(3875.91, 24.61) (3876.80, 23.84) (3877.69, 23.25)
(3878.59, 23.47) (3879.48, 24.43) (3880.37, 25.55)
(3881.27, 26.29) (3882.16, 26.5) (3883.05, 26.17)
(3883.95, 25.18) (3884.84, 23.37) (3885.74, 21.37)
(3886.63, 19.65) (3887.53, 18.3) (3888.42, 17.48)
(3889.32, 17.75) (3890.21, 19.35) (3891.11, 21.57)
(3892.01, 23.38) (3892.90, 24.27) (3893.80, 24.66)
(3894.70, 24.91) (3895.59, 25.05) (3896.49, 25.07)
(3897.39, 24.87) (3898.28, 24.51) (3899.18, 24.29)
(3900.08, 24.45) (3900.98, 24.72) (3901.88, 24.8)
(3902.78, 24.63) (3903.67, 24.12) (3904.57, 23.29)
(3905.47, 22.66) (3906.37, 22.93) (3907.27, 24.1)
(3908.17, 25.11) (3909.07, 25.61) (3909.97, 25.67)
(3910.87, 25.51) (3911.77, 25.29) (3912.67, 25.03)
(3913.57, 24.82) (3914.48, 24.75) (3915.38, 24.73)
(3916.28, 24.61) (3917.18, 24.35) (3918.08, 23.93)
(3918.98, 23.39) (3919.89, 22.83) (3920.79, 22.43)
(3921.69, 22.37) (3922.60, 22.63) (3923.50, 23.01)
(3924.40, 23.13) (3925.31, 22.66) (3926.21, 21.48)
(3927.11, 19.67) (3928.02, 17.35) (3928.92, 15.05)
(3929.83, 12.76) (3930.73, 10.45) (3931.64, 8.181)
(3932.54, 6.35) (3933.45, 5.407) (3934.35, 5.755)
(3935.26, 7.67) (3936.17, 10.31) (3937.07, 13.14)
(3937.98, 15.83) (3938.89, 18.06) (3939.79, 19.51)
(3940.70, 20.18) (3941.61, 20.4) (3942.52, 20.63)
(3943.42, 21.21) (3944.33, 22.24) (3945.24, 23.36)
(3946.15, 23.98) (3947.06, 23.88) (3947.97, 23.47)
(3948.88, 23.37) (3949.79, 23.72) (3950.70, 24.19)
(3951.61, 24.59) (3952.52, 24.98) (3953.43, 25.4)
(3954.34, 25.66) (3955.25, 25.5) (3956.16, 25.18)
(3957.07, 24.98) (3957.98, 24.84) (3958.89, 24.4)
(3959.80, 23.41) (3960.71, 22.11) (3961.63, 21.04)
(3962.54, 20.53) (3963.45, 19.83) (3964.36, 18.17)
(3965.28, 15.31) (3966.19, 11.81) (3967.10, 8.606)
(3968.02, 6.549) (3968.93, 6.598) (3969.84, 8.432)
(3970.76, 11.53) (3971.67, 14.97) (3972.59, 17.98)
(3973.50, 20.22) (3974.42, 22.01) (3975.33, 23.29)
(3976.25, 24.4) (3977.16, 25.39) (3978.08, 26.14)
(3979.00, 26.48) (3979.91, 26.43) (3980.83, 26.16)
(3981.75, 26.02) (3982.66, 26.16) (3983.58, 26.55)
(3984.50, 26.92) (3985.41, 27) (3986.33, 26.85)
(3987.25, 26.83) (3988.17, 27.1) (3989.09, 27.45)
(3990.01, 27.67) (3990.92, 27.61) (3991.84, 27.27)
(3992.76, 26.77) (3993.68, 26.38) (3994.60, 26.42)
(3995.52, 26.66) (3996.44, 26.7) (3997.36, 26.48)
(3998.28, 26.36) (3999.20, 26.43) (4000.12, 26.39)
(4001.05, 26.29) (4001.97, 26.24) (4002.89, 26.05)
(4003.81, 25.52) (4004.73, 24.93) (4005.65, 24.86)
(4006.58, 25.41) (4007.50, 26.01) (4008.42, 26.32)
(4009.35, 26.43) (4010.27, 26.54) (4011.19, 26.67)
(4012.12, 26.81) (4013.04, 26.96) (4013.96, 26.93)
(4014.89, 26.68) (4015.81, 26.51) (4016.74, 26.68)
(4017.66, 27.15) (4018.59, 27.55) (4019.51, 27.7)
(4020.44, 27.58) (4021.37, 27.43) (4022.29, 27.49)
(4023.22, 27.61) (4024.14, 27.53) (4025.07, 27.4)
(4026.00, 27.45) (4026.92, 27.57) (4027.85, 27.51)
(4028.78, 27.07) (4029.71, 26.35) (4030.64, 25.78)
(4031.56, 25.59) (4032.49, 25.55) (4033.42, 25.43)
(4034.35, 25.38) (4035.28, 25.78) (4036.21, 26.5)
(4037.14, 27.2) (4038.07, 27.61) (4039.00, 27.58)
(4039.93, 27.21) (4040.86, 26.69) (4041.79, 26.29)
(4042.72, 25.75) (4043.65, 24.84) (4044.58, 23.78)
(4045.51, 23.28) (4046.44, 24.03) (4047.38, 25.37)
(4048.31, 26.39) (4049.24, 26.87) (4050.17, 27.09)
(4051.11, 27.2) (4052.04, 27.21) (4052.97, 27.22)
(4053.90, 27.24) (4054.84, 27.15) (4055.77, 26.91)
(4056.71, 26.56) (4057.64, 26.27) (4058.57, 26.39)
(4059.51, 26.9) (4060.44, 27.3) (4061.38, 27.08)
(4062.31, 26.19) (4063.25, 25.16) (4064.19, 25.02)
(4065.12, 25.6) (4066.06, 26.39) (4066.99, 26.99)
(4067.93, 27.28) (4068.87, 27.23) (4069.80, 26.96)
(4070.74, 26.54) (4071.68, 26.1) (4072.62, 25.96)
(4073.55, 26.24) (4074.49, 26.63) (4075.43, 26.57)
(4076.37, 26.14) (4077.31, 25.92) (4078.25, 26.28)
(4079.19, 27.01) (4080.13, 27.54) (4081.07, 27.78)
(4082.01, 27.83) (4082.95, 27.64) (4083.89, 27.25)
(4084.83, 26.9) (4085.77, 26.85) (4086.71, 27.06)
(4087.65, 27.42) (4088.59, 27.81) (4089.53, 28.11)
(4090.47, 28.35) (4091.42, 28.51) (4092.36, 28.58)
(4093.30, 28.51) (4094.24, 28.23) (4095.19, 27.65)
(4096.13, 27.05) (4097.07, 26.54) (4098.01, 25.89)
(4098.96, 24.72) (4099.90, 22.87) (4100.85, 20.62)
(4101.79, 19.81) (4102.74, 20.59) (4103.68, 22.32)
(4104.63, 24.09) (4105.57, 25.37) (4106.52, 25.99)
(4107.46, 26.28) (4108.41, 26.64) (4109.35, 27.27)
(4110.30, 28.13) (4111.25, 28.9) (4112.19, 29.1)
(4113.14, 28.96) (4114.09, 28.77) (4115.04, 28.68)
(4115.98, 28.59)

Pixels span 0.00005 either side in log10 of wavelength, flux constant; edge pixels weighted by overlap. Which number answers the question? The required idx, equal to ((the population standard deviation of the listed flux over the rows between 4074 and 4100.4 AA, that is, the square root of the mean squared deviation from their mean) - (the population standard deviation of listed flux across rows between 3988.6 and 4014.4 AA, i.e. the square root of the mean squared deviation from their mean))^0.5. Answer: 0.74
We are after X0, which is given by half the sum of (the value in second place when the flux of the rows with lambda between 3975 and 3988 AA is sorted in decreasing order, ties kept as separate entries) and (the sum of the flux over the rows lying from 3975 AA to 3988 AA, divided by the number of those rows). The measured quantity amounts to 26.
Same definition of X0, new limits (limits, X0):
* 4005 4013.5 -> 27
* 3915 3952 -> 22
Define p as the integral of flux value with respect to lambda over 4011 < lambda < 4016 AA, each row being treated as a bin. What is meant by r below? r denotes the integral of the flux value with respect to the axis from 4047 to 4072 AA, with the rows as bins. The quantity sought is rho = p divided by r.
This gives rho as 0.20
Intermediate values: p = 134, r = 666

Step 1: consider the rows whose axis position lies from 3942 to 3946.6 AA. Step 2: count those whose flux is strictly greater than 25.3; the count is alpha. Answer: 0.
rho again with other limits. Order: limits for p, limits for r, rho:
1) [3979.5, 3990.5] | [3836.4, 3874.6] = 0.32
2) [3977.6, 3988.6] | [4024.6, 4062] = 0.30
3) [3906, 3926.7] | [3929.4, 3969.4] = 0.68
